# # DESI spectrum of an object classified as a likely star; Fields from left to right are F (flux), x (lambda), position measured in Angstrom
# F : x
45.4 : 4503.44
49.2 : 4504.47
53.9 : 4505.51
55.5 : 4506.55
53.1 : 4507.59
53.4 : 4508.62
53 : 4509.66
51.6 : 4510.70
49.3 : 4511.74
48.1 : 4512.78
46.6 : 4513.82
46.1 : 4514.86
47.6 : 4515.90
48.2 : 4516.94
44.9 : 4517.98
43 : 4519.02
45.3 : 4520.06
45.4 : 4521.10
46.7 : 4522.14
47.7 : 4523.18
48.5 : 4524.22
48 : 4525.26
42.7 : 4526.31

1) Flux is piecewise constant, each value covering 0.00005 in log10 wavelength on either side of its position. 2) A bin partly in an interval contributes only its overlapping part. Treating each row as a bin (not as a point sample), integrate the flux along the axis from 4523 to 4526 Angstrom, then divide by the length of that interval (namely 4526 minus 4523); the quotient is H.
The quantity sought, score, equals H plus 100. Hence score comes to 148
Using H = 47.7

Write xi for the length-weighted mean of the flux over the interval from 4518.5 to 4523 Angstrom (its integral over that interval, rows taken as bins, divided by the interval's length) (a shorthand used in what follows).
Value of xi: 45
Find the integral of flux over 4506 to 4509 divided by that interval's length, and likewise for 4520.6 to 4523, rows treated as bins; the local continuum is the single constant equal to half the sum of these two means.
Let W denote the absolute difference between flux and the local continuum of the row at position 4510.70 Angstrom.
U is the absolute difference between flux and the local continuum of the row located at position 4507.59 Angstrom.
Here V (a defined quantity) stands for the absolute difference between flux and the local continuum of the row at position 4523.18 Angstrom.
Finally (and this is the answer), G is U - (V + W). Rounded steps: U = 2.9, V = 2.5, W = 1.4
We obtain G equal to -1.0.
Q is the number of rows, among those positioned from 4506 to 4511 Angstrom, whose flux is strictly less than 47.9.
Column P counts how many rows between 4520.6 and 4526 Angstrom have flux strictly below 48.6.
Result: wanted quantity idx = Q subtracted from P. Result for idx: 5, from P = 5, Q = 0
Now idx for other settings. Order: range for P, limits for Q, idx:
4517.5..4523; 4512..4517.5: 2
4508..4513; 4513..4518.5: -3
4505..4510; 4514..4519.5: -4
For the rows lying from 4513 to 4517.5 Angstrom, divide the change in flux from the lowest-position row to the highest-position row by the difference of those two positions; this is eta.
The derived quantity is 0.5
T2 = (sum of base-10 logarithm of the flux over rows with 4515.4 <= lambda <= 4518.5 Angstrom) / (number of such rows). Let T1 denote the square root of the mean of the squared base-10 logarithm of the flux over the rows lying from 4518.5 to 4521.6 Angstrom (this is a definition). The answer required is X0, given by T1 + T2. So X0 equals 3.32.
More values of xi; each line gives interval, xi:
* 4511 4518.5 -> 47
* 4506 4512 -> 53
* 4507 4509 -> 53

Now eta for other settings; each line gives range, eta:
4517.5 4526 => 0.4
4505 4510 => -0.2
